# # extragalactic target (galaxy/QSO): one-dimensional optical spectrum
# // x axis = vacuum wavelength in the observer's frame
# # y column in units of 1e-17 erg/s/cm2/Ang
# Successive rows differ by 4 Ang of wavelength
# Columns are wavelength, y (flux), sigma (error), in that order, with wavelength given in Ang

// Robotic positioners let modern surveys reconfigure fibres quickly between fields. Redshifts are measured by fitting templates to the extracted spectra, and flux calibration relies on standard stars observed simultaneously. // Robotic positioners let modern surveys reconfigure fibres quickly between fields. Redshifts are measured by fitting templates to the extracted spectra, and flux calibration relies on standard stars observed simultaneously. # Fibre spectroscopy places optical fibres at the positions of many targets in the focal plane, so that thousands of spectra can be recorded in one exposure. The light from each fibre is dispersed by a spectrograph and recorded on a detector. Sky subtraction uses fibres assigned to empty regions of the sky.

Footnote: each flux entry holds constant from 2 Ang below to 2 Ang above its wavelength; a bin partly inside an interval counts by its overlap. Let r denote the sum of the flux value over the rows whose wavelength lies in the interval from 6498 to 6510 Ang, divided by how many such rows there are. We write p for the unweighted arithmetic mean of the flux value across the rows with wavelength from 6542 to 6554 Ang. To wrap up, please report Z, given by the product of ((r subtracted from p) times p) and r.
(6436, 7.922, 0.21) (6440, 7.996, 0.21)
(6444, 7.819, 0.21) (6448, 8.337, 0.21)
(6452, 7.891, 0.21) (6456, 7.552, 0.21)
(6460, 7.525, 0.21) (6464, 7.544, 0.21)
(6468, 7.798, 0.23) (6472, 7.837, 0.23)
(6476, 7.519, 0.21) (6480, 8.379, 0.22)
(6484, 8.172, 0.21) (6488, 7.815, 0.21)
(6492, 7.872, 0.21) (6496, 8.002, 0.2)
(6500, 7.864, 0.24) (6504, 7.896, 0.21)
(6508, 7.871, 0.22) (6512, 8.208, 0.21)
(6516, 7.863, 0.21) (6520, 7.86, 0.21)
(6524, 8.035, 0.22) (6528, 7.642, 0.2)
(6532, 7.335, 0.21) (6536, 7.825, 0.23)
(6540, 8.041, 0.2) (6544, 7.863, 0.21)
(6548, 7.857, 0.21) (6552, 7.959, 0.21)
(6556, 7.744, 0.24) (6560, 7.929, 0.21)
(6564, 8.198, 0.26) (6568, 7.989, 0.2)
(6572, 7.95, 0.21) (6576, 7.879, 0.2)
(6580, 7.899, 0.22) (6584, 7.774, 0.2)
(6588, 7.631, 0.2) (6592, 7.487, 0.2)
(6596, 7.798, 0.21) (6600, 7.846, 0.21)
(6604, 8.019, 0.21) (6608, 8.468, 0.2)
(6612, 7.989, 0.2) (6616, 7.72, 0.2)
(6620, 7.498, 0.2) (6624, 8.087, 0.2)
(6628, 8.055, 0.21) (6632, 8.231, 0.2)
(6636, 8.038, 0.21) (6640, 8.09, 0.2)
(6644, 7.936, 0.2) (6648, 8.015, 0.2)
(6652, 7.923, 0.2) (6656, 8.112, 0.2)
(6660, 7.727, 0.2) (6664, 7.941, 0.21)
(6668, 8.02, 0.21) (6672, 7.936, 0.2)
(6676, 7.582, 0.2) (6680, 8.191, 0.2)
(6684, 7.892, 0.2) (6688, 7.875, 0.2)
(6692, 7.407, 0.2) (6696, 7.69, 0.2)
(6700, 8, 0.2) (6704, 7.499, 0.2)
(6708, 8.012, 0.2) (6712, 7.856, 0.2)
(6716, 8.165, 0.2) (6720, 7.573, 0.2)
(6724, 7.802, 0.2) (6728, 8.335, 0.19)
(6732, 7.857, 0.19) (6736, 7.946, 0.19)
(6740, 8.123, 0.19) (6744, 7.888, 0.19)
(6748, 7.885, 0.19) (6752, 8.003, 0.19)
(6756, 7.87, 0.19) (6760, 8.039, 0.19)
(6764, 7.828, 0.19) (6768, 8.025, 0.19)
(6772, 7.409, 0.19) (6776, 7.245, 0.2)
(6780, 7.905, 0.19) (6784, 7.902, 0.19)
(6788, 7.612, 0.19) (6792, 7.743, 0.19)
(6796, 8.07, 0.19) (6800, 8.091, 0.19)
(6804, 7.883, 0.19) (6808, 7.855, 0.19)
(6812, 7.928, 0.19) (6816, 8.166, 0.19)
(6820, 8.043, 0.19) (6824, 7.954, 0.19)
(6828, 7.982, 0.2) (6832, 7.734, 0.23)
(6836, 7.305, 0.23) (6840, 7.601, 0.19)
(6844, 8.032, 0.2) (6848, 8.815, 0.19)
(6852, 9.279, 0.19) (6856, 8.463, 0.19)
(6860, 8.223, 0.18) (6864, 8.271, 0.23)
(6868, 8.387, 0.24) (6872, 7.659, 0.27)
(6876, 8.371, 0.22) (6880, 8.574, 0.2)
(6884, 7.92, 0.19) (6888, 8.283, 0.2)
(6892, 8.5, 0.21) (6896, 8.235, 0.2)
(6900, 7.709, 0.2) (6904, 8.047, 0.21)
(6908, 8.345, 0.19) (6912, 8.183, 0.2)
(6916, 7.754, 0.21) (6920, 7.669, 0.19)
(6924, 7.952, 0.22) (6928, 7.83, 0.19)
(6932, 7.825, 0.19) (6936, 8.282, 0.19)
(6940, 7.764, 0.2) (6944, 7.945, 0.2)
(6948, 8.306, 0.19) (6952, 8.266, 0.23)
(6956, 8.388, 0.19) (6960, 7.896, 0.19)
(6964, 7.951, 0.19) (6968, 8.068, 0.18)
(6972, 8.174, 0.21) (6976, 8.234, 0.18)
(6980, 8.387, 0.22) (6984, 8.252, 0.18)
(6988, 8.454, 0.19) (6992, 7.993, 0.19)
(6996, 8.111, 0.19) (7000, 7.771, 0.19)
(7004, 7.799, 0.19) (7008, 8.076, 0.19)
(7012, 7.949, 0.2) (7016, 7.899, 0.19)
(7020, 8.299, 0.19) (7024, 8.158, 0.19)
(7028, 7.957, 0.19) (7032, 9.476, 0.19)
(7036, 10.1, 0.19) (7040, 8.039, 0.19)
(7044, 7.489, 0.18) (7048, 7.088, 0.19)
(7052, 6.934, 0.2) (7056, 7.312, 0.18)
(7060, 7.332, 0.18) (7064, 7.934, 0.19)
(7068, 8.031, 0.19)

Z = 1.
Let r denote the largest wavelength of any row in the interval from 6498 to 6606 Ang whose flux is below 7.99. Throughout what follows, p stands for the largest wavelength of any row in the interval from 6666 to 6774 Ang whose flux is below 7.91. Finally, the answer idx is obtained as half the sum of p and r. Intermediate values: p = 6772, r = 6600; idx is 6686 Ang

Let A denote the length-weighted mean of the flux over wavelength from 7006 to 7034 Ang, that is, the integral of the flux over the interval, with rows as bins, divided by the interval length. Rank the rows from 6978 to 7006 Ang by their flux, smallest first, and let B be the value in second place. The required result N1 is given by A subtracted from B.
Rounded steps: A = 8.26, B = 7.799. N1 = -0.5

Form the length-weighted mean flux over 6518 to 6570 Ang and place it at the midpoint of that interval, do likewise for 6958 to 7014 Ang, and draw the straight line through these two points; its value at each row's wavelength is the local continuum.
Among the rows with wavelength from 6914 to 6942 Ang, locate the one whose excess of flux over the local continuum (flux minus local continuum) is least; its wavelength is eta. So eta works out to 6920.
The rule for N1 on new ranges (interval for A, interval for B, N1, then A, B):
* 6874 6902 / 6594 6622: -0.5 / 8.23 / 7.72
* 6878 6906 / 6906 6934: -0.4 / 8.18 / 7.754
